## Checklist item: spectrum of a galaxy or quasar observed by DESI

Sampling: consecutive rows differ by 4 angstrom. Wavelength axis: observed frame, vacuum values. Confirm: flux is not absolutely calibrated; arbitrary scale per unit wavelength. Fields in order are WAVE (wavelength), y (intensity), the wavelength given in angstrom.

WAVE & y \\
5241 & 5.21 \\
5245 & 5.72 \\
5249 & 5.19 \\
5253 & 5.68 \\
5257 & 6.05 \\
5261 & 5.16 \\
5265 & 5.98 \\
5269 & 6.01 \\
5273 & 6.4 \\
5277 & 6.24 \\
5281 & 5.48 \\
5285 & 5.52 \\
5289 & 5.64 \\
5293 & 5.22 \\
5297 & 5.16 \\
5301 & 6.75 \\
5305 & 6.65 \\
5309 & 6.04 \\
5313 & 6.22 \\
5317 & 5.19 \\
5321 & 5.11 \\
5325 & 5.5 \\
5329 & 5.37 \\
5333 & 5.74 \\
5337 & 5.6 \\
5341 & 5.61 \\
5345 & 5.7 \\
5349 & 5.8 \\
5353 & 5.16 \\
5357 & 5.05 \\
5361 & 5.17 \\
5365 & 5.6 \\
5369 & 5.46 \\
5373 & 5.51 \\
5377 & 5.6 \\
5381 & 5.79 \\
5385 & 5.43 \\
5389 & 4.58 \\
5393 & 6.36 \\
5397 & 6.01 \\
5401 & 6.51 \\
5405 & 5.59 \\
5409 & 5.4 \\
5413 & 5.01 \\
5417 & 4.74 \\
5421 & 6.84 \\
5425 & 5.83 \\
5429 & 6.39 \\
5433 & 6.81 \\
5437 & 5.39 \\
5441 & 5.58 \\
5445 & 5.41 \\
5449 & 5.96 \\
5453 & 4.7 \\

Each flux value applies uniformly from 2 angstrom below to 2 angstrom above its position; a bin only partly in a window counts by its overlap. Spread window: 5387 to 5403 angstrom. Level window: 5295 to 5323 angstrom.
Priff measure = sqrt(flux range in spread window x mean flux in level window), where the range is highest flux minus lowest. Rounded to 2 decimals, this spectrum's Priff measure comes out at 3.37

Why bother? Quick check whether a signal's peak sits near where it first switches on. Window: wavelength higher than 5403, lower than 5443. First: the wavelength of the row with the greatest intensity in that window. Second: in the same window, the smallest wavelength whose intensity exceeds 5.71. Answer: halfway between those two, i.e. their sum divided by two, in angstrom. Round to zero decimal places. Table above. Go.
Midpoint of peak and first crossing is 5421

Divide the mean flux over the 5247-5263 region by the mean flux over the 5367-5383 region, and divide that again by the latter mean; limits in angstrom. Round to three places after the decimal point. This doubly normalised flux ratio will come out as 0.177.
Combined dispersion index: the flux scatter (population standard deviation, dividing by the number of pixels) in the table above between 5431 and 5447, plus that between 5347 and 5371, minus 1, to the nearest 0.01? -0.14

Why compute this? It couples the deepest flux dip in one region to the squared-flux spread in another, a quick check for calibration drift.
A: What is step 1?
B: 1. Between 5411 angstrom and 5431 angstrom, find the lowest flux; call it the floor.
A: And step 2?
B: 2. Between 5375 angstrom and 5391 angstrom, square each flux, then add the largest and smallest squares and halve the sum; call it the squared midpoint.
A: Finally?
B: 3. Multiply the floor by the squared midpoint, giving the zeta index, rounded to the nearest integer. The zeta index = 129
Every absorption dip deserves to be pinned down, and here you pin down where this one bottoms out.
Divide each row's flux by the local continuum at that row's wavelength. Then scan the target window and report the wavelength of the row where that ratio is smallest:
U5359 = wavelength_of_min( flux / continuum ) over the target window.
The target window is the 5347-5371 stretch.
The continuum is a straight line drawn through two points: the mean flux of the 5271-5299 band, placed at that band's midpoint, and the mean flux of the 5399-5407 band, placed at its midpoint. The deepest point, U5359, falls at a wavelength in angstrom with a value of 5357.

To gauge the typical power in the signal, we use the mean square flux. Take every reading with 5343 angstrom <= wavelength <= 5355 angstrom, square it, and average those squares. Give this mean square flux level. 30.9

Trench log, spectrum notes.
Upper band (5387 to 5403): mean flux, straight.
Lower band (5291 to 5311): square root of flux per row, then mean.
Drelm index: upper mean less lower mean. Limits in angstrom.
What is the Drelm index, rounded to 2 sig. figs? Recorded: 3.4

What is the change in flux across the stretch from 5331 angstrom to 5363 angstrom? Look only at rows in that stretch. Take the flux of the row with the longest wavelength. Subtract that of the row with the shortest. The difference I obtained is -0.6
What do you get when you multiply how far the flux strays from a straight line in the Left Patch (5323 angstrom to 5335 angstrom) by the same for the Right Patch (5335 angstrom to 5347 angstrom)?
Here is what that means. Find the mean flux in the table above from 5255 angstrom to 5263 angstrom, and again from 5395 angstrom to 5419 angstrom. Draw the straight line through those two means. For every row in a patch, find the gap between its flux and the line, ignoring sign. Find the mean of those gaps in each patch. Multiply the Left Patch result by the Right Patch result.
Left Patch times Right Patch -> 0.010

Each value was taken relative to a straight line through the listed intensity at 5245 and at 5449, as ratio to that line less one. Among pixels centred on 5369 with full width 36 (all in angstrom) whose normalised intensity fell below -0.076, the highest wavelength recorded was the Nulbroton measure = 5385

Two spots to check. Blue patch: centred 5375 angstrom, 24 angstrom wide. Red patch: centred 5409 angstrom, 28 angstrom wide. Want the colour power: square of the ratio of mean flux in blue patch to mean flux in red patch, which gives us 0.94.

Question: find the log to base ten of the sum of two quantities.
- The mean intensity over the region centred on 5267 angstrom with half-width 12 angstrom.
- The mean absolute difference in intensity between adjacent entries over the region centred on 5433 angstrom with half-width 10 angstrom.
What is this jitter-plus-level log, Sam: 0.821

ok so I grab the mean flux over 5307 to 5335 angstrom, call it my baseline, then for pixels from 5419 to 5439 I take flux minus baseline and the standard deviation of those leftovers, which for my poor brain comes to 0.6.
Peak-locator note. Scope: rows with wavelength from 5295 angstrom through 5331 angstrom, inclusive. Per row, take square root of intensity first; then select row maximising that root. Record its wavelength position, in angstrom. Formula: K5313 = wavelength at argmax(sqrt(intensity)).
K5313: 5301 angstrom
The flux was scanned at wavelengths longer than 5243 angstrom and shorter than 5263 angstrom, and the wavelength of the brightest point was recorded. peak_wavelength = 5257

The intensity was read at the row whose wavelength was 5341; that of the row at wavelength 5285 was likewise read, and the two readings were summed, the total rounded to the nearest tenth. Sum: 11.1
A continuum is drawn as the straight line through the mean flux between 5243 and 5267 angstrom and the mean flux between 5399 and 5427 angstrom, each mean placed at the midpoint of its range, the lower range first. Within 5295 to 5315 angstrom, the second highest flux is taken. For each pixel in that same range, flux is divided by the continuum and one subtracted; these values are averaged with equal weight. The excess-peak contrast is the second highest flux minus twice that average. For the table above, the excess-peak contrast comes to 6.5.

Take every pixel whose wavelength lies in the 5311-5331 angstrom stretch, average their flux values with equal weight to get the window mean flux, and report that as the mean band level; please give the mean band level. 5.5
